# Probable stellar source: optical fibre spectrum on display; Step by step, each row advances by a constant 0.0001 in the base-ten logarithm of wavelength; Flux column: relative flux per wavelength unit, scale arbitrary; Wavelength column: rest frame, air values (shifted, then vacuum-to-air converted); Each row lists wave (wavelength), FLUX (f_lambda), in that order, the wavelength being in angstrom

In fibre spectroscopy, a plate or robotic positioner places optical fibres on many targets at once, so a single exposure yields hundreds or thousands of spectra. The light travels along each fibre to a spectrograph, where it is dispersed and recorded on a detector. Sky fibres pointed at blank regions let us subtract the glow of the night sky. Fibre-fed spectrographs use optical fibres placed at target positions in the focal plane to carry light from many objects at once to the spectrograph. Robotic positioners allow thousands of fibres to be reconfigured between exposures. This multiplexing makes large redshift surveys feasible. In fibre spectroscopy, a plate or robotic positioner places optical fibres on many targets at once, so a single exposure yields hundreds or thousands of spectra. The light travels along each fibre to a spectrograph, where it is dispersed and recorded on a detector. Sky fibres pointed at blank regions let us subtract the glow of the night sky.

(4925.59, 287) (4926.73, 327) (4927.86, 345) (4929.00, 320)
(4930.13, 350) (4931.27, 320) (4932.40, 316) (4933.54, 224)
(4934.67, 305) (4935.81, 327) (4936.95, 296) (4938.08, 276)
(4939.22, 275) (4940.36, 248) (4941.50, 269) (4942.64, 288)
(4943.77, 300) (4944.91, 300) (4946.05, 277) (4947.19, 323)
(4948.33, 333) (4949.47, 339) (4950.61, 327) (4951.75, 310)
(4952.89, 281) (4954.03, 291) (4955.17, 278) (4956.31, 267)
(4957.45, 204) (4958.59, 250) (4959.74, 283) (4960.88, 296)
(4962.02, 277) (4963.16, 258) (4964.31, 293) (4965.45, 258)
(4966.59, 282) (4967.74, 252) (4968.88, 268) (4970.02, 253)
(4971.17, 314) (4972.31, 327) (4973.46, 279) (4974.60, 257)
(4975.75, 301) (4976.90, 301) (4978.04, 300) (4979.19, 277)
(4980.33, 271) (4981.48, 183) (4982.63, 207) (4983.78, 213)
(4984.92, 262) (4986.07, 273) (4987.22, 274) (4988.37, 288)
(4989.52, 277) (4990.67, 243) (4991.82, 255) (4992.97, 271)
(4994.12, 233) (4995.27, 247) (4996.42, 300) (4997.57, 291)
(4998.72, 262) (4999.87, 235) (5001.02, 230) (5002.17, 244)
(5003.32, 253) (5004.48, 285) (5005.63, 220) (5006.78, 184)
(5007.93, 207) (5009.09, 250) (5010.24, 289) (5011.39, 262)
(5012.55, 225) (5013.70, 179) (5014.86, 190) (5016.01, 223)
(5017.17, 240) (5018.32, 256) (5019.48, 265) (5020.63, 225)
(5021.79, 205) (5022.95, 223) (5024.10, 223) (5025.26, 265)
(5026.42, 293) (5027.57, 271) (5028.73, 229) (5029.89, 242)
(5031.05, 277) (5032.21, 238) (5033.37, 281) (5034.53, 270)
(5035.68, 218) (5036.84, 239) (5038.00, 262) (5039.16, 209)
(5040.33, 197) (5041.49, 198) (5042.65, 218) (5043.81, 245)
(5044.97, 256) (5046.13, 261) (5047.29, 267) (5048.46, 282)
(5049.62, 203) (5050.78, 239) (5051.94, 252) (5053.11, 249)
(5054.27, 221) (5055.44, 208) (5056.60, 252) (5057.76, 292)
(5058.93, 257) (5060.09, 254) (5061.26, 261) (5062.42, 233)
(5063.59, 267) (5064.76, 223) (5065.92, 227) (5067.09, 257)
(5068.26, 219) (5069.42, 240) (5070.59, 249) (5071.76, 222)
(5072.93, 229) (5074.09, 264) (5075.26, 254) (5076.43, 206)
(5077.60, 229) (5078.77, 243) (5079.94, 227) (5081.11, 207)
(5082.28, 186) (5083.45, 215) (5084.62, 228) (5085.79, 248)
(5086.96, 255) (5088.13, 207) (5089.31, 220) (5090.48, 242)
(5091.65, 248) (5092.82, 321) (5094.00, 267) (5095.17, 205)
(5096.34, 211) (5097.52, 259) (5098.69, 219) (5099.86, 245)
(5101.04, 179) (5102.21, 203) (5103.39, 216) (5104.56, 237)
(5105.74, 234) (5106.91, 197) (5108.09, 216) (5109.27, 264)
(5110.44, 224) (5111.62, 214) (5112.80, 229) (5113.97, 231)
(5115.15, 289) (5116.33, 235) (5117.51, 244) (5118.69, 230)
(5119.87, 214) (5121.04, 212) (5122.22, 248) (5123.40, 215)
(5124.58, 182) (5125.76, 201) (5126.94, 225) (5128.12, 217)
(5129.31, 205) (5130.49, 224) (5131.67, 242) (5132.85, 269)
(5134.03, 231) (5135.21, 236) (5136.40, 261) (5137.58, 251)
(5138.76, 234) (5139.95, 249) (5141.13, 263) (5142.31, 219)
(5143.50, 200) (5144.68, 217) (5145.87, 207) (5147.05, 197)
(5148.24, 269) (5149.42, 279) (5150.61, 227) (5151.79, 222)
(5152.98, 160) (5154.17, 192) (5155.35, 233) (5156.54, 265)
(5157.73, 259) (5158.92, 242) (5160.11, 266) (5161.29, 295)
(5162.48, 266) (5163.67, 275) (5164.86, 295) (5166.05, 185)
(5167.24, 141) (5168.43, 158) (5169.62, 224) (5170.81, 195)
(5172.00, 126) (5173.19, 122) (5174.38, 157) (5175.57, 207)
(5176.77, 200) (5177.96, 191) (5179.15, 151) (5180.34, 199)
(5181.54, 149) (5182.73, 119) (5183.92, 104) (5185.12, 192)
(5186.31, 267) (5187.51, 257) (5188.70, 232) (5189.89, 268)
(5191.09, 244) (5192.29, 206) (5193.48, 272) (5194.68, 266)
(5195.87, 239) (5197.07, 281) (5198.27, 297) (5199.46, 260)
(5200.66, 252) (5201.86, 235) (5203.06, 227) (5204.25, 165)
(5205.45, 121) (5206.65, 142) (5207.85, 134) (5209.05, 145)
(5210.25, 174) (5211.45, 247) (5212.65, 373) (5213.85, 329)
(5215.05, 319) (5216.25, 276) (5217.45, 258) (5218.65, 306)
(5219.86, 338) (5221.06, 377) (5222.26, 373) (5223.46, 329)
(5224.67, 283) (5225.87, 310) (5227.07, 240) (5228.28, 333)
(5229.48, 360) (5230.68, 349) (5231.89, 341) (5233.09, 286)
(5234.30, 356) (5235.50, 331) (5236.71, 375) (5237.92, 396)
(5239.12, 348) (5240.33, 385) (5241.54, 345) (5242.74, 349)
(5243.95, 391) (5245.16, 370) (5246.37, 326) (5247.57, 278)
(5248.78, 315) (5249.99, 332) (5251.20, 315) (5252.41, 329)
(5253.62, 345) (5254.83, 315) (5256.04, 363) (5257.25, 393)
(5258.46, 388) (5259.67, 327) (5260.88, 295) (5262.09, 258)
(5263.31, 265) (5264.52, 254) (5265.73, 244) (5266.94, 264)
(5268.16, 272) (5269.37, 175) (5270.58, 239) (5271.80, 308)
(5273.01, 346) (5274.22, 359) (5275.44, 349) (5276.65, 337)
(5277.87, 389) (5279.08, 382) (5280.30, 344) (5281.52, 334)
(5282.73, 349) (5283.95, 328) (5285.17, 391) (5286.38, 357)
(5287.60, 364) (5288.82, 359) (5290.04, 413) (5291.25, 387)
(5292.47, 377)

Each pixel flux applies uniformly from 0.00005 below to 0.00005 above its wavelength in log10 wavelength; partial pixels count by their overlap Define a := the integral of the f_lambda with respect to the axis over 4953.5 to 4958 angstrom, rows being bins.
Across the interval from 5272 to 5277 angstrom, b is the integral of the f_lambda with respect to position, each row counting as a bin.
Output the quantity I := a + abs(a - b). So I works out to 1728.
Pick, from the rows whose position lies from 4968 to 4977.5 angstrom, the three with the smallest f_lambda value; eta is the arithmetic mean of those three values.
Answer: 259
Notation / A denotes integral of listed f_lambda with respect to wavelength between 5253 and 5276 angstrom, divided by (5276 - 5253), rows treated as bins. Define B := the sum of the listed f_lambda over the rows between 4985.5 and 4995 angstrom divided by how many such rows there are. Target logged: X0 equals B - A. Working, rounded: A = 303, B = 264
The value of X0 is -39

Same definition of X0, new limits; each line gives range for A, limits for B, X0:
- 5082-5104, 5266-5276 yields 58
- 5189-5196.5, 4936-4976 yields 35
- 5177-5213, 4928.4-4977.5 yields 76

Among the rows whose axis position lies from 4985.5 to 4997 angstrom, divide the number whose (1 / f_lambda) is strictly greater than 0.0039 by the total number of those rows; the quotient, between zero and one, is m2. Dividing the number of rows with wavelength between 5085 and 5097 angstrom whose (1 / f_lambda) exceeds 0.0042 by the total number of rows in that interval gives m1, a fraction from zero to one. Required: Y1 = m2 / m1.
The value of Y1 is 1.0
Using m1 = 0.40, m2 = 0.40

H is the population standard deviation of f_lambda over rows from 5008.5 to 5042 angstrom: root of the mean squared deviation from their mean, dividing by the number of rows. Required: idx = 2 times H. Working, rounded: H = 30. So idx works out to 61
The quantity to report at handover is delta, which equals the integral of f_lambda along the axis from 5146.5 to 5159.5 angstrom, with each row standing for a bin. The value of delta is 3008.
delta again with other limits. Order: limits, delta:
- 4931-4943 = 3418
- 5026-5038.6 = 3225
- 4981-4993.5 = 3124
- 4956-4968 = 3188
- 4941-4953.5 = 3806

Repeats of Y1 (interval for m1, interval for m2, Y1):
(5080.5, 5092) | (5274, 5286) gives 0.0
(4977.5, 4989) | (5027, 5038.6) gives 1.7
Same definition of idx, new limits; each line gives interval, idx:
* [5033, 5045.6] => 56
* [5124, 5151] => 52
